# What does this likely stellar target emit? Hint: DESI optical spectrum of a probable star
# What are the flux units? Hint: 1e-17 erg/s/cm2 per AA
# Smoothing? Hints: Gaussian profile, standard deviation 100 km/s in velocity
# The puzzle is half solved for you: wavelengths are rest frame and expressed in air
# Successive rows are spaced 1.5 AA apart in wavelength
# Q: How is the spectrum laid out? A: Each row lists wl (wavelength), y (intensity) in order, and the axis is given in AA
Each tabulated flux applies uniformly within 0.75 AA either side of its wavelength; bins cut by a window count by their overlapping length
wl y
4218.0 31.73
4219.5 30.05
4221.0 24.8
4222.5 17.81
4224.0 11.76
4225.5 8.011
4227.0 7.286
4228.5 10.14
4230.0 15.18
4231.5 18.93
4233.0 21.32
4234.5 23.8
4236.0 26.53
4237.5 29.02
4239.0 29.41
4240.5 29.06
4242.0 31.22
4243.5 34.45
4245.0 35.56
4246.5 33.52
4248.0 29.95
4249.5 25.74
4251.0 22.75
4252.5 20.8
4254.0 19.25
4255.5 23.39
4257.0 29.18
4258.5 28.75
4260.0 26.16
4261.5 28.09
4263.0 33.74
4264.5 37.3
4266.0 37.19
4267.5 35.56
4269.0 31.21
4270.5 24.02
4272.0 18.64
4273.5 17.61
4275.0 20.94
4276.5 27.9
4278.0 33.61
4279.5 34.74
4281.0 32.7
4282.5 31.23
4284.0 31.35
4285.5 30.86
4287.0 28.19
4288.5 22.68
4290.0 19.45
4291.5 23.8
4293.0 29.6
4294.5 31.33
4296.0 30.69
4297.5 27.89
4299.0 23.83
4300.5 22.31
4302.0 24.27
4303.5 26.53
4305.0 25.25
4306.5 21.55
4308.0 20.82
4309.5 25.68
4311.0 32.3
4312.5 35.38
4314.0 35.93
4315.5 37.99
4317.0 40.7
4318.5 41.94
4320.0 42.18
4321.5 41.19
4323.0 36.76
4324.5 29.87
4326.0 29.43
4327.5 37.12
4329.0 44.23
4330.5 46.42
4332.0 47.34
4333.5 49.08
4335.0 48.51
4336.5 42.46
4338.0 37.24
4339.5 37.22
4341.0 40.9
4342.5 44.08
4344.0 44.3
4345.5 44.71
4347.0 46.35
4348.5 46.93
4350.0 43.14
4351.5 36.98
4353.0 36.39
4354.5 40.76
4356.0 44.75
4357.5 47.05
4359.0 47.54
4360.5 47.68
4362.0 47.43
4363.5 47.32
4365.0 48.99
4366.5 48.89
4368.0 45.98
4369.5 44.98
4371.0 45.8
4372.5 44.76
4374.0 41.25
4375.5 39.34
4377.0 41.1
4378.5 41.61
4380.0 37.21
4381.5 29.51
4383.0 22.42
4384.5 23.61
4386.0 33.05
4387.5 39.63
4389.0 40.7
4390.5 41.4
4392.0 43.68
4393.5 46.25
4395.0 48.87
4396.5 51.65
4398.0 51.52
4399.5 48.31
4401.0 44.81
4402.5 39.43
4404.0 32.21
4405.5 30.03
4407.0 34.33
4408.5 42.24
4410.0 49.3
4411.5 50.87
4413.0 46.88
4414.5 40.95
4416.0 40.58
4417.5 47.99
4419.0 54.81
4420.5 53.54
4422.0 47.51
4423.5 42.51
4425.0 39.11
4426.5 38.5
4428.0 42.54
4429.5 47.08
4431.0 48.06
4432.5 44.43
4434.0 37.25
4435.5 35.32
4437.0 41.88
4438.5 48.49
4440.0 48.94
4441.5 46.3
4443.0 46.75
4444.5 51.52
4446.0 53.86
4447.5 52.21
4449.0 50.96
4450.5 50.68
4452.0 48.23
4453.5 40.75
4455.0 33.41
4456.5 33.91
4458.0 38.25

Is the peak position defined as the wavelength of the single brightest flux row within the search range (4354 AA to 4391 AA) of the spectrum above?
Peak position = 4365.0 AA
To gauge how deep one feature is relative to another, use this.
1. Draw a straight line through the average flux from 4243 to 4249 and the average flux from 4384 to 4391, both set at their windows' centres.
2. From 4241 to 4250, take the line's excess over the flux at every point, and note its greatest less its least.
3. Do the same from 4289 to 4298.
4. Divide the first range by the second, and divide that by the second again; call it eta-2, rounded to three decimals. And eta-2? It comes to 0.071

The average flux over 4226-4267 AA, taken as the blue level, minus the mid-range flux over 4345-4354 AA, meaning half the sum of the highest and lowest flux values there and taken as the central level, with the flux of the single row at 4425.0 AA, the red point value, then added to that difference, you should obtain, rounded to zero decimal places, 24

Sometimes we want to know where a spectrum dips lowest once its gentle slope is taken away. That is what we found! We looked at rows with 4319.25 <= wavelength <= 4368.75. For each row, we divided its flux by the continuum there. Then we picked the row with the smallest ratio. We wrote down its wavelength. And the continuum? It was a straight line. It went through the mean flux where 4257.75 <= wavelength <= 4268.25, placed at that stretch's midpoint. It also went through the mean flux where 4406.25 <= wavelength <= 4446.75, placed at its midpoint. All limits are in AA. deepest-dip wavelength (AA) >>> 4326.0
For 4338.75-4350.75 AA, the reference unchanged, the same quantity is 4339.5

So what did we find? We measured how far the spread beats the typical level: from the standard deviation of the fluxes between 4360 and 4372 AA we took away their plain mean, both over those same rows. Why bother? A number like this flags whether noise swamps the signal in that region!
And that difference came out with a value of -46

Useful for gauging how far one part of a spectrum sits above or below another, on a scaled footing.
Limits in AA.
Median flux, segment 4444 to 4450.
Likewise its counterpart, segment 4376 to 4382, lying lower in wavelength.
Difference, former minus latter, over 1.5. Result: 8.5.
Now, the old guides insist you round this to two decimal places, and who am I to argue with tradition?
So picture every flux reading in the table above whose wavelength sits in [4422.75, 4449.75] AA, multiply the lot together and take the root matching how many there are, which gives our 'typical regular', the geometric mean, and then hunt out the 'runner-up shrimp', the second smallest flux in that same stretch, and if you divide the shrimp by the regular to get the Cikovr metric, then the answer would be 0.83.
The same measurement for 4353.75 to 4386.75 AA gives 0.58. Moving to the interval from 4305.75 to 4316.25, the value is 0.74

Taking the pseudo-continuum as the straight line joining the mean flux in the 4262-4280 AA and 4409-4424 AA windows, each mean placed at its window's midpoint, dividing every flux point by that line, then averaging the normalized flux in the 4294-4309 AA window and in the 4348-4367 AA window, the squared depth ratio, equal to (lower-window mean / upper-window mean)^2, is 0.47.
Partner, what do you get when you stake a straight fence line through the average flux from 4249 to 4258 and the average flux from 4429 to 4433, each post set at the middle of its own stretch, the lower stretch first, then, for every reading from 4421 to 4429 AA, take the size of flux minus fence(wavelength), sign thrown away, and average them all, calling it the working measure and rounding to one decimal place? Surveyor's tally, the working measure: 4.6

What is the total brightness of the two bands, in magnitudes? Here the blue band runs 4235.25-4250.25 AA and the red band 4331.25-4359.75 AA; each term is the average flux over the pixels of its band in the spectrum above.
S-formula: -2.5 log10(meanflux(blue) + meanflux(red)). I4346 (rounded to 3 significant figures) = -4.67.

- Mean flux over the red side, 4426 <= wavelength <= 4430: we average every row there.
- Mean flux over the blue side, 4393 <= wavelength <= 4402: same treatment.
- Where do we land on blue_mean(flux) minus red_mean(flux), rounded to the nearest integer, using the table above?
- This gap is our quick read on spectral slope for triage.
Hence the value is 6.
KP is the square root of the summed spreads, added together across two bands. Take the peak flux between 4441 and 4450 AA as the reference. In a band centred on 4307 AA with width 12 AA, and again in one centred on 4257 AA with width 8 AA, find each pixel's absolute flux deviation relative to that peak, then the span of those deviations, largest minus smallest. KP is 4.9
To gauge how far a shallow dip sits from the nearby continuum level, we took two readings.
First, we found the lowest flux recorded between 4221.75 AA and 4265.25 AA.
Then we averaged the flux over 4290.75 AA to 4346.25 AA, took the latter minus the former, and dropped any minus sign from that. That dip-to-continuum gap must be 28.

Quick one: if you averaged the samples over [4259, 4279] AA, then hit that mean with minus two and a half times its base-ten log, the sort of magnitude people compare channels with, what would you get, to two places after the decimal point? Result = -3.64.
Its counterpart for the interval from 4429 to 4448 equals -4.16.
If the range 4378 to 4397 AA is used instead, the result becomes -3.96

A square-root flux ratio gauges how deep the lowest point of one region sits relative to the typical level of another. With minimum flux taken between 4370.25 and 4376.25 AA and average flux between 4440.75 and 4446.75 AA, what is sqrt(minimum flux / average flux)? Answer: 0.89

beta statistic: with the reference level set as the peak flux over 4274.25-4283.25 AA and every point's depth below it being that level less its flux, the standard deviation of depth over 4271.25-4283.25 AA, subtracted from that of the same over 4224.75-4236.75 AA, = 0.3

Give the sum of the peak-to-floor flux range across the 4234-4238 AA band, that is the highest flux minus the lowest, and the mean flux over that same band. 32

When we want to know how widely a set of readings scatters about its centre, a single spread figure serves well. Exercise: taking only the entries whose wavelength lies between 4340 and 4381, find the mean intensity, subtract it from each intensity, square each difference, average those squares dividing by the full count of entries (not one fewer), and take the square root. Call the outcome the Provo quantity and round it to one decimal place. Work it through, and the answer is 3.6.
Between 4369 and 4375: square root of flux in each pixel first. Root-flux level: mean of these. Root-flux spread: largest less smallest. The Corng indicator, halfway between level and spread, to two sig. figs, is 3.5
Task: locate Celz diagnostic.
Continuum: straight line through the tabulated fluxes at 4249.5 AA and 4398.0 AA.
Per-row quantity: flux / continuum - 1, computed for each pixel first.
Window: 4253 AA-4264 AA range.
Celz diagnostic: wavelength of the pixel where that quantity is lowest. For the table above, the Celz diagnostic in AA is 4254.0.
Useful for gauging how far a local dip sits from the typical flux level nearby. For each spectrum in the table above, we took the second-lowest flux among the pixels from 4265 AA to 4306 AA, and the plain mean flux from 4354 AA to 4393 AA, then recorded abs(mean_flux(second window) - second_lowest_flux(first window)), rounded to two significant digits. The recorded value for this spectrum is 23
